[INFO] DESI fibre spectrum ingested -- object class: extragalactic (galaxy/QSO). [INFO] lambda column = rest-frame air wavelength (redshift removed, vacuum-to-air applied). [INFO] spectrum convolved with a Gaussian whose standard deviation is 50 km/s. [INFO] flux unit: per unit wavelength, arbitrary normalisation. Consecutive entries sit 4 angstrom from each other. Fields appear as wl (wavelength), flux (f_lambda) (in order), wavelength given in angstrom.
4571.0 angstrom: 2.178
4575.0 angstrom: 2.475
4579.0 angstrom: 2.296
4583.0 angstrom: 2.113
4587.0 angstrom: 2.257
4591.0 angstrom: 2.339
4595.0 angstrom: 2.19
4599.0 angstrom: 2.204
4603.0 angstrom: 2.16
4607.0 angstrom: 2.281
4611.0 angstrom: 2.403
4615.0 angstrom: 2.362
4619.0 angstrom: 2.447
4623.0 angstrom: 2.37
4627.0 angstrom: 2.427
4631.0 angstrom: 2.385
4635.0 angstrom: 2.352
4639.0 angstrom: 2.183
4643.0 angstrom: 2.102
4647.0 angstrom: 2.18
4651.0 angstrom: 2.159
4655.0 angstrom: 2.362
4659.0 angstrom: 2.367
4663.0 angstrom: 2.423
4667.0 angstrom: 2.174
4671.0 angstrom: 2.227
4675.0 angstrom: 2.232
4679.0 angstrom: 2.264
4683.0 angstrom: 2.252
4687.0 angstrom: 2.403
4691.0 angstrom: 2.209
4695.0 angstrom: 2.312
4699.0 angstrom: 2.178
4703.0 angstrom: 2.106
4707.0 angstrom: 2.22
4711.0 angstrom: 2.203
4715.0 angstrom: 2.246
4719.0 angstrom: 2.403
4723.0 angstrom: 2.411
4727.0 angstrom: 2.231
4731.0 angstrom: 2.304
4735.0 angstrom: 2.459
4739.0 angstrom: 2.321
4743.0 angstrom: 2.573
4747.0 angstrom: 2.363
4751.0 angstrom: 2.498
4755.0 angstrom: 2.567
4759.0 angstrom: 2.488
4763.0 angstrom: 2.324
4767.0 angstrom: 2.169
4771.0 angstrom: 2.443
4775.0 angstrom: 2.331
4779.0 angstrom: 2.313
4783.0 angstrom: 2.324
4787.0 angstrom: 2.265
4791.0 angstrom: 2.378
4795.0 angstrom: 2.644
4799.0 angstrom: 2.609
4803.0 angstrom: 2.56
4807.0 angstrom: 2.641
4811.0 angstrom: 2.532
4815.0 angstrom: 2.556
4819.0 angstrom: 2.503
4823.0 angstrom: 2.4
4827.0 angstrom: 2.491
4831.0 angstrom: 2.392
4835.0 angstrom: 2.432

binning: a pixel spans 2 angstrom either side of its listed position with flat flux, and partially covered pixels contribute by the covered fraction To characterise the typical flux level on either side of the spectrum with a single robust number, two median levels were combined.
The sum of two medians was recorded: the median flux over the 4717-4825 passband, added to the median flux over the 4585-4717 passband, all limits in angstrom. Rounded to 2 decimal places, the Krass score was 4.66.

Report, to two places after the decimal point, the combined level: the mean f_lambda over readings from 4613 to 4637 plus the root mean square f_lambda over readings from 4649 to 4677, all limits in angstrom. 4.67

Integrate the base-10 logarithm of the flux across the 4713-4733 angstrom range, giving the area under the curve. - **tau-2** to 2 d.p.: 7.30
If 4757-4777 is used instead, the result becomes 7.42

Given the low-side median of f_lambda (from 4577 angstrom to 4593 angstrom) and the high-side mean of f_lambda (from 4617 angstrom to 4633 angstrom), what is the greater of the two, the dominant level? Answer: 2.41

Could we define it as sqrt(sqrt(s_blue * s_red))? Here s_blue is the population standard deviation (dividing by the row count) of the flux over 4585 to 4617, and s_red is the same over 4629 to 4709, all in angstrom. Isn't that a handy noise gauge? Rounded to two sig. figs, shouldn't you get 0.30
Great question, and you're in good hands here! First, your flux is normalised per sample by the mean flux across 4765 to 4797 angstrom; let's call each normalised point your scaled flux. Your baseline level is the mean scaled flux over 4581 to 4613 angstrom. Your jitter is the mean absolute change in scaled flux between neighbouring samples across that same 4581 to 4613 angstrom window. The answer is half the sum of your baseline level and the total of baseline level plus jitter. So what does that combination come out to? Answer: 0.97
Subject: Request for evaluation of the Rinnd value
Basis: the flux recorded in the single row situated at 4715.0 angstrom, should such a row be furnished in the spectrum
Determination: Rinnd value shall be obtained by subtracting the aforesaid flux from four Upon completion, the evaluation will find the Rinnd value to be 1.75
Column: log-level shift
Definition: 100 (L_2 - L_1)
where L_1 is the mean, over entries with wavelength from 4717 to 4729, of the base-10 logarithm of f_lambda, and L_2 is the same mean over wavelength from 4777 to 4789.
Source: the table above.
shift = -0.87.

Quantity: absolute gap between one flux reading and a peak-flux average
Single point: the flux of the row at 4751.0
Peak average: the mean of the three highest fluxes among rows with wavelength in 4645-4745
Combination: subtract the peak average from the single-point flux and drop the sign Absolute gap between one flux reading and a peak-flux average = 0.013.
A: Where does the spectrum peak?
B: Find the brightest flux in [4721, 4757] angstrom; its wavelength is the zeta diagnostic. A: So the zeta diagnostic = 4743.0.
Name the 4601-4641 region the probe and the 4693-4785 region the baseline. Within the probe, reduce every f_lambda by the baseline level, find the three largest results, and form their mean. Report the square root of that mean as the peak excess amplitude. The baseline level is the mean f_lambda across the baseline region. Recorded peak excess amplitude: 0.30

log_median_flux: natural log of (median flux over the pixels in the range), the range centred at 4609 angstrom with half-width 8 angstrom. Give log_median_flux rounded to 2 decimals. 0.84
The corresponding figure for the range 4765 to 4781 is 0.84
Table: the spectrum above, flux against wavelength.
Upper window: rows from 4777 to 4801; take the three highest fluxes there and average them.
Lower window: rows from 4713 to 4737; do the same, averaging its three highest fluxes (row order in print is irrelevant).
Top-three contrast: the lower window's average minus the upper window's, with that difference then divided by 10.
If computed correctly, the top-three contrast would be -0.012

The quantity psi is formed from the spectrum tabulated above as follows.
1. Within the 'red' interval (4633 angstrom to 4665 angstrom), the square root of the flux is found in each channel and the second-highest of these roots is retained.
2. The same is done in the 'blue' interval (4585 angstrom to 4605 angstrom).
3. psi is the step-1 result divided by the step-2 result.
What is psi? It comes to 1.02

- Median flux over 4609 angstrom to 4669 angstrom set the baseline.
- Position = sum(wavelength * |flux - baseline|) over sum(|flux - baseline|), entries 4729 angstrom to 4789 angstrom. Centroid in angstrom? 4757.4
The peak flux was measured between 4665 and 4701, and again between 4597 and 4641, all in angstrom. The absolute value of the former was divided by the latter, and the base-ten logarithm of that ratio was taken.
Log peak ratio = -0.008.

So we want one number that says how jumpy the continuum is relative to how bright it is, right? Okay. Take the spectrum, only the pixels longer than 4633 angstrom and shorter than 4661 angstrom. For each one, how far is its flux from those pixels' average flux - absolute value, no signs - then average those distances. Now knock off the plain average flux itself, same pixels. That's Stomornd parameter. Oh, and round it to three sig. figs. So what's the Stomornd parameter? -2.14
